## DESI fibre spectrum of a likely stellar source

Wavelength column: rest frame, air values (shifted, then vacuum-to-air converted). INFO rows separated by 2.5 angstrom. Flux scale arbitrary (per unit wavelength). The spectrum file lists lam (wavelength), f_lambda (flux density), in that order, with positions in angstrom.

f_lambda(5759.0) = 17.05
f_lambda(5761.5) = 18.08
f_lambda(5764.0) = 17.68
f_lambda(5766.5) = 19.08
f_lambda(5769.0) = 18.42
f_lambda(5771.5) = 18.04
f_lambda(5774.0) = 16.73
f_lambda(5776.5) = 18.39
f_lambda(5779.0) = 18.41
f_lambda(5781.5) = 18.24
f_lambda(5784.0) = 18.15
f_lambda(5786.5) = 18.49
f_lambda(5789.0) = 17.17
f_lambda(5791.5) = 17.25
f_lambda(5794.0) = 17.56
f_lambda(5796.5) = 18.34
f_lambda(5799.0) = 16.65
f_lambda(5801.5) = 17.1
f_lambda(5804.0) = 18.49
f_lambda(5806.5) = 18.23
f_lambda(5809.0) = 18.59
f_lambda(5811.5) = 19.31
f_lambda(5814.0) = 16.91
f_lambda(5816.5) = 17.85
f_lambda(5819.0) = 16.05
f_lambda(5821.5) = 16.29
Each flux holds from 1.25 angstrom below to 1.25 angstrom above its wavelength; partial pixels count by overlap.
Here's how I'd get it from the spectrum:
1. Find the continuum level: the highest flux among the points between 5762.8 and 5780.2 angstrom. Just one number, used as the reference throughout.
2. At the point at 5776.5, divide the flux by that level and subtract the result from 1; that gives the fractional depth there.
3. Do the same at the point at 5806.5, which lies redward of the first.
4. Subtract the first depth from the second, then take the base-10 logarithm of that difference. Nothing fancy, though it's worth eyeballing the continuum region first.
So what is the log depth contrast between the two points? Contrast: -2.1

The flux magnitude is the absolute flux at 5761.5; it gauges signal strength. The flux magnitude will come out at 18.1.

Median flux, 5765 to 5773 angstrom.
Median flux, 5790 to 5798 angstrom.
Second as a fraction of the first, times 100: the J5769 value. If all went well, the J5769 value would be 95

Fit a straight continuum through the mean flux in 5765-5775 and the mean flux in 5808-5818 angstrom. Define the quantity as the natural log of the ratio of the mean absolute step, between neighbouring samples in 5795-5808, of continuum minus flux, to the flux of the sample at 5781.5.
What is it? -2.96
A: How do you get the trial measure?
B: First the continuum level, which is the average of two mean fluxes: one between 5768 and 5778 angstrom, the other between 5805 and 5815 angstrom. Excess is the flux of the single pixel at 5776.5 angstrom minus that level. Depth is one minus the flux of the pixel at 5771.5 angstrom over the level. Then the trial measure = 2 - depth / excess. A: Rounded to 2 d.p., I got 1.99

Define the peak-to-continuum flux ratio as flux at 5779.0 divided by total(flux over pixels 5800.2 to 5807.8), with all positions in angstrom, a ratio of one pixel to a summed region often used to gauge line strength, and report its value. 0.342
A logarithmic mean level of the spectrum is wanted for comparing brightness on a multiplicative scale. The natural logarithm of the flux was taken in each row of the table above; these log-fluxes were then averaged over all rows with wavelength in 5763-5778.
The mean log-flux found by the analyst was 2.893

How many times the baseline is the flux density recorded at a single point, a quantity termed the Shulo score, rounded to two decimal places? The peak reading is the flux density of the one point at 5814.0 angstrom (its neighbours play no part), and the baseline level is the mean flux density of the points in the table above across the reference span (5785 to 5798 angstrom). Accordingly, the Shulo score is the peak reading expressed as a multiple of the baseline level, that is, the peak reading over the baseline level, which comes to 0.95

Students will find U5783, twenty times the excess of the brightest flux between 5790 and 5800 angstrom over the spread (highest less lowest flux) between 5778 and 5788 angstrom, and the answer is 360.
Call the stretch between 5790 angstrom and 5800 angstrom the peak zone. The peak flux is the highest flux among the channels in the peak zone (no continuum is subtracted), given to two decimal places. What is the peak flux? 18.34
